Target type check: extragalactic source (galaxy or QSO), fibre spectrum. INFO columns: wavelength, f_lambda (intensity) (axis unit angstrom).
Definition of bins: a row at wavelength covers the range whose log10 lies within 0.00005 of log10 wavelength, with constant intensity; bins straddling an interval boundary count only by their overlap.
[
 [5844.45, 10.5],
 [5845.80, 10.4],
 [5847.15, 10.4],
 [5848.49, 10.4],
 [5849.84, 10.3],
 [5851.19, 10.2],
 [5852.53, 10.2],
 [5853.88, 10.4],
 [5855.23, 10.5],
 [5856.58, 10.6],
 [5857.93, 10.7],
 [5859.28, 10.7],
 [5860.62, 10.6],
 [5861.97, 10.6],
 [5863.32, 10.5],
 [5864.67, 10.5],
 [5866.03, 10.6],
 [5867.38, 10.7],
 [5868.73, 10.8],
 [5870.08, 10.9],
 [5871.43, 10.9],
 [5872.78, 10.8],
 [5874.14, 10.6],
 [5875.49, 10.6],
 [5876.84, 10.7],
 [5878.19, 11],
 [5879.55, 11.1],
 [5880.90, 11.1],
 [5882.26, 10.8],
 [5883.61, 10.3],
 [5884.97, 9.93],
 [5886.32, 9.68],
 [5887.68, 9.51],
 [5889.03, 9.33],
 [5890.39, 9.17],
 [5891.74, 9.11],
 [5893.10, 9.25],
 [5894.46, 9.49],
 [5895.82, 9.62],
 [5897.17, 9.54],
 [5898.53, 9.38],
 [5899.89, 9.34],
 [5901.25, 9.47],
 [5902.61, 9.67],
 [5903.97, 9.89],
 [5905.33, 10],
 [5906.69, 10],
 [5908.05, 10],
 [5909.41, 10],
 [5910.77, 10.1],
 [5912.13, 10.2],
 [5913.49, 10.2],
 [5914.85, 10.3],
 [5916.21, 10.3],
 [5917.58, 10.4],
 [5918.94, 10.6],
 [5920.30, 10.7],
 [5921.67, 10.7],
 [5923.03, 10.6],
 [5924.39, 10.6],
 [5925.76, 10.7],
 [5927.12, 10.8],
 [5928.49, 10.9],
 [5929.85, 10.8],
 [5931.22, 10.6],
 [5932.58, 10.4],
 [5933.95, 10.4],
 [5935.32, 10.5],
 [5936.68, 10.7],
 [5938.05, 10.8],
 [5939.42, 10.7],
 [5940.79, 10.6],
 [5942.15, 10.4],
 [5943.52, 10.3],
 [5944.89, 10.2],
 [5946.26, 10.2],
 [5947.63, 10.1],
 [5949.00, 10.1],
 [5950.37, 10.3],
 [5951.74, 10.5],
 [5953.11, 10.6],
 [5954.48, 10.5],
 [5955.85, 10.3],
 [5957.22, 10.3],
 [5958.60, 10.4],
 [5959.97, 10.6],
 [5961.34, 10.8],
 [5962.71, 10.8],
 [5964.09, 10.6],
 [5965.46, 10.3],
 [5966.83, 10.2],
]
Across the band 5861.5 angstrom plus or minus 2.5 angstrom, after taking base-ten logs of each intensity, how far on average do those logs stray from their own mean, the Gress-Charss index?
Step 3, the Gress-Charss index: 0.0021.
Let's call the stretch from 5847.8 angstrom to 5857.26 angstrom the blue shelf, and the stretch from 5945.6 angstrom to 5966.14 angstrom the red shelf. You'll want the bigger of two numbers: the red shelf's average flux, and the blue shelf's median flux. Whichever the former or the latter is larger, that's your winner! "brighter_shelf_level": 10.43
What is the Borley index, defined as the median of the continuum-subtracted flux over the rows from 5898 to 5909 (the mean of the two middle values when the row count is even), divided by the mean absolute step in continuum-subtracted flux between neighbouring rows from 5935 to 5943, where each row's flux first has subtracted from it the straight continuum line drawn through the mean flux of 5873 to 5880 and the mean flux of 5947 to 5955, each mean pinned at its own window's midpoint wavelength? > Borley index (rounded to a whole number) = -6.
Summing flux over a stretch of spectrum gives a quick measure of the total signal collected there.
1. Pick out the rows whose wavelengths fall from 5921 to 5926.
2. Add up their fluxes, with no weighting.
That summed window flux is 43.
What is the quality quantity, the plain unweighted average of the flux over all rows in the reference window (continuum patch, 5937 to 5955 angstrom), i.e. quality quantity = 10.4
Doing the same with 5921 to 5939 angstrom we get 10.7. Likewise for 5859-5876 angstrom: 10.7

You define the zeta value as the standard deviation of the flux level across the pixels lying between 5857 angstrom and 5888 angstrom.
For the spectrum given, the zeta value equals 0.40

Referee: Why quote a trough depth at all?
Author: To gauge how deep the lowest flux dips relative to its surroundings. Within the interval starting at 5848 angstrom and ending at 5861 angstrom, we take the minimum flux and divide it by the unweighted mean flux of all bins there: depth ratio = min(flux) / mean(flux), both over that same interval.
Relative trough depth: 0.975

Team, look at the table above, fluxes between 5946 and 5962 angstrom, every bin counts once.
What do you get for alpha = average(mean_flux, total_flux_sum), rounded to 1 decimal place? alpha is 67.5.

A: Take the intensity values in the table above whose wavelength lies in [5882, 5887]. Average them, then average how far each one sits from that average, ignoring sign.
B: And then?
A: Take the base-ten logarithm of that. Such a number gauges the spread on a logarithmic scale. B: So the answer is -0.43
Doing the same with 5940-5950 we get -0.86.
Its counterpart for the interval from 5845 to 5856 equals -1.06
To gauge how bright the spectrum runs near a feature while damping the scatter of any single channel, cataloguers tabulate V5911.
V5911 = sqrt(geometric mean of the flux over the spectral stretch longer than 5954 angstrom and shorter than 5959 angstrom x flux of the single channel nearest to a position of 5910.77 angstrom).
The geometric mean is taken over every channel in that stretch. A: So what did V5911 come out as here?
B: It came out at 10.2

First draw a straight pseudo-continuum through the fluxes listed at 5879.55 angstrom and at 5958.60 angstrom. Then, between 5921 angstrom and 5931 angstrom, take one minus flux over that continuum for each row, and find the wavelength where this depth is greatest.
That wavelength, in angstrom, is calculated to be 5923.03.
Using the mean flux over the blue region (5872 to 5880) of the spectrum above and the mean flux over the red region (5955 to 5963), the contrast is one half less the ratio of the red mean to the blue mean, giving -0.48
